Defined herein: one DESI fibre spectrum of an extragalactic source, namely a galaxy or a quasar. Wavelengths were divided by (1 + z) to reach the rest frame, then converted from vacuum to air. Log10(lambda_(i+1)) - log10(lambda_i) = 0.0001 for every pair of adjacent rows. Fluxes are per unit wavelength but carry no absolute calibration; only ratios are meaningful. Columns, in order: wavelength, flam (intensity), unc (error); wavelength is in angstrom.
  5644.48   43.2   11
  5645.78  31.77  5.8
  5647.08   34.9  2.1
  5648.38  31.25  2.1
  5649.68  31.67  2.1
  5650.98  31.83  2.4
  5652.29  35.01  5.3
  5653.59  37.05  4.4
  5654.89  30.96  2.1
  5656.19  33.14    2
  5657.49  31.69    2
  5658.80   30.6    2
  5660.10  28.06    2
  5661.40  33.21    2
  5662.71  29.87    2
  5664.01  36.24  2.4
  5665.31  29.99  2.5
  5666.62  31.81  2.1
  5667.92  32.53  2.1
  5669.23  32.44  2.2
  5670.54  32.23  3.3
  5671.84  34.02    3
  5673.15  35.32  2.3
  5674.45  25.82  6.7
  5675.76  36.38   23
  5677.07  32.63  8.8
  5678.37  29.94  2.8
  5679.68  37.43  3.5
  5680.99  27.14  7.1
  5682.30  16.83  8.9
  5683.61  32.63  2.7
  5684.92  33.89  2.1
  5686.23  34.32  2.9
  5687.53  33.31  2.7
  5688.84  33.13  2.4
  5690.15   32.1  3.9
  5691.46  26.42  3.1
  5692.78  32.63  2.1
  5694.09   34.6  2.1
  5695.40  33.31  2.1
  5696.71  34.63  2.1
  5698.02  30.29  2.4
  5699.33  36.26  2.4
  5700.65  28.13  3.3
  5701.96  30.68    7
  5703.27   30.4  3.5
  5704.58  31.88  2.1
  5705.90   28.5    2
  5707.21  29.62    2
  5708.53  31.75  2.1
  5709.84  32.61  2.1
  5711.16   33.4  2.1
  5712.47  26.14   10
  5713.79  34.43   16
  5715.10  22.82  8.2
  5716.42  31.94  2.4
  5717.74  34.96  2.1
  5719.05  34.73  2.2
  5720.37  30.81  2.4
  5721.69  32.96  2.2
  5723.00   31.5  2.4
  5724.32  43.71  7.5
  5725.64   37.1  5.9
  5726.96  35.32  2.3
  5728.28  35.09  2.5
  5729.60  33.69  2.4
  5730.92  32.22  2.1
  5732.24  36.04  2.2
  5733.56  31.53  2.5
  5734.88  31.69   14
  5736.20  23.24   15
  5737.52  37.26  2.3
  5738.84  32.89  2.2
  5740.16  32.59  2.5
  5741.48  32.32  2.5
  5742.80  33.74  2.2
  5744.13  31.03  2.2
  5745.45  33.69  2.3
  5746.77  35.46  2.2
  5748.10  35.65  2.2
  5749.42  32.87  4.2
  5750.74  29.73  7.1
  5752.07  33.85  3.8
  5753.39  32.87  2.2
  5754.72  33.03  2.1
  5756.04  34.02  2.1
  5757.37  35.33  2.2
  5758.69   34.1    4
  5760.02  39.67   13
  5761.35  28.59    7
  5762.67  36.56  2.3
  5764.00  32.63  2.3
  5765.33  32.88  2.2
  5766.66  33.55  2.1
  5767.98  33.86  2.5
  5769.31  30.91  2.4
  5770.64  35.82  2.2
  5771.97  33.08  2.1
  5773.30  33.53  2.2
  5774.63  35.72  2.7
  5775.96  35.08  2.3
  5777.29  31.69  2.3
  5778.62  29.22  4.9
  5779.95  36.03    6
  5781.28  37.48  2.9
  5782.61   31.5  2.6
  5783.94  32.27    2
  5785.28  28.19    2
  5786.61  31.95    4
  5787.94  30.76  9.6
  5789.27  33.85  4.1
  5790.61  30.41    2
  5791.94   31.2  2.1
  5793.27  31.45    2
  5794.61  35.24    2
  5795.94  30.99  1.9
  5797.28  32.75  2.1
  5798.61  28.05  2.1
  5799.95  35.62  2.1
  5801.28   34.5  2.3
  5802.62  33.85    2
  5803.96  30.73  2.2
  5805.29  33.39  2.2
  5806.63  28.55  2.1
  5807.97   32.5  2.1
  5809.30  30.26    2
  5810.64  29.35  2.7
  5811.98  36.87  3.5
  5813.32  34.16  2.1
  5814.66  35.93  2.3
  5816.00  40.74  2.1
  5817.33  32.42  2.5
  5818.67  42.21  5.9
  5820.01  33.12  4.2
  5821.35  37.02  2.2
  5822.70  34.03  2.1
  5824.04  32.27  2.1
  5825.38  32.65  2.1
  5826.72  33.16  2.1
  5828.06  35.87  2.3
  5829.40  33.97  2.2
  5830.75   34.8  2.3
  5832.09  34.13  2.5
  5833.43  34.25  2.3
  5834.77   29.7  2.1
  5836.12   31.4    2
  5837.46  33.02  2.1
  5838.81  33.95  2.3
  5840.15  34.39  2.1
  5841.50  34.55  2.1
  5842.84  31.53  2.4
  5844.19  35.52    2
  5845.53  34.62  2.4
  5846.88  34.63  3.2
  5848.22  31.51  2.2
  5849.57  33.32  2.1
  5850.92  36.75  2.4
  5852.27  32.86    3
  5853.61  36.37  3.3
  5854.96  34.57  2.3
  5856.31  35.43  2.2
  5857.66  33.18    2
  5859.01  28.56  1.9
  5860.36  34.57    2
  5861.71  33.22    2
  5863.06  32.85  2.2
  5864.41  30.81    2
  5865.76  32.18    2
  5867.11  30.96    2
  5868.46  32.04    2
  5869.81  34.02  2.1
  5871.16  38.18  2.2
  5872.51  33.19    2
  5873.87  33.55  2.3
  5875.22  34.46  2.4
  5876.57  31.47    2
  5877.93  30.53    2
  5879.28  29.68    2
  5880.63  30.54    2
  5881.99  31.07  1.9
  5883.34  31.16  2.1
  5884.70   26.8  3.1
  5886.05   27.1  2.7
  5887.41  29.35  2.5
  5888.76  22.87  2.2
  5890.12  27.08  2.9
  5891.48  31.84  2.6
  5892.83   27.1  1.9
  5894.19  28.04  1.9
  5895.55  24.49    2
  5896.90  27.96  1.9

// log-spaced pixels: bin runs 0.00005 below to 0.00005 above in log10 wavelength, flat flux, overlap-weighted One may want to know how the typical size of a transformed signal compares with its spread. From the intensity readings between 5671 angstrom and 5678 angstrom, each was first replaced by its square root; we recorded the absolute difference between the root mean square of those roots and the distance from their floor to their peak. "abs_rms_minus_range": 4.8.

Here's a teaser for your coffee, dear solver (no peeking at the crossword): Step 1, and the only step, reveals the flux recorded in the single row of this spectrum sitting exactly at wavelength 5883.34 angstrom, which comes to 31.16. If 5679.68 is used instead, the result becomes 37.43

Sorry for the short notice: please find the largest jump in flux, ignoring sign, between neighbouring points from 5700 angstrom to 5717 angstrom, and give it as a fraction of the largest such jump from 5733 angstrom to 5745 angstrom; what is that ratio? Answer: 0.83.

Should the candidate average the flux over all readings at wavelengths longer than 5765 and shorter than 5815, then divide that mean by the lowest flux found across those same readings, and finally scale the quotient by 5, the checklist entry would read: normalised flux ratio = 5.8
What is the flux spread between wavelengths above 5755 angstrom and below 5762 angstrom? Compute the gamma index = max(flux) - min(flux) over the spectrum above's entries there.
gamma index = 11.1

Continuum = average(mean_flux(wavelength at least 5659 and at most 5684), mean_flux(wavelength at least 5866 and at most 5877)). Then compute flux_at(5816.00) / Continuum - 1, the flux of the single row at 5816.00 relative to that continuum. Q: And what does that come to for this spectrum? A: 0.26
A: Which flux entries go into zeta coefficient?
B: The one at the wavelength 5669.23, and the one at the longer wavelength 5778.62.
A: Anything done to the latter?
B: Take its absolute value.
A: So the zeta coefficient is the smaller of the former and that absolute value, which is 29.2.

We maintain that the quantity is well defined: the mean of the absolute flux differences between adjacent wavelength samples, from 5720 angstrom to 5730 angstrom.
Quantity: 3.7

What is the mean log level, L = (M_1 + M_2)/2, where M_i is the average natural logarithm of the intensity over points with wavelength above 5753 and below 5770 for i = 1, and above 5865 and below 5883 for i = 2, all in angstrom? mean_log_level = 3.50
